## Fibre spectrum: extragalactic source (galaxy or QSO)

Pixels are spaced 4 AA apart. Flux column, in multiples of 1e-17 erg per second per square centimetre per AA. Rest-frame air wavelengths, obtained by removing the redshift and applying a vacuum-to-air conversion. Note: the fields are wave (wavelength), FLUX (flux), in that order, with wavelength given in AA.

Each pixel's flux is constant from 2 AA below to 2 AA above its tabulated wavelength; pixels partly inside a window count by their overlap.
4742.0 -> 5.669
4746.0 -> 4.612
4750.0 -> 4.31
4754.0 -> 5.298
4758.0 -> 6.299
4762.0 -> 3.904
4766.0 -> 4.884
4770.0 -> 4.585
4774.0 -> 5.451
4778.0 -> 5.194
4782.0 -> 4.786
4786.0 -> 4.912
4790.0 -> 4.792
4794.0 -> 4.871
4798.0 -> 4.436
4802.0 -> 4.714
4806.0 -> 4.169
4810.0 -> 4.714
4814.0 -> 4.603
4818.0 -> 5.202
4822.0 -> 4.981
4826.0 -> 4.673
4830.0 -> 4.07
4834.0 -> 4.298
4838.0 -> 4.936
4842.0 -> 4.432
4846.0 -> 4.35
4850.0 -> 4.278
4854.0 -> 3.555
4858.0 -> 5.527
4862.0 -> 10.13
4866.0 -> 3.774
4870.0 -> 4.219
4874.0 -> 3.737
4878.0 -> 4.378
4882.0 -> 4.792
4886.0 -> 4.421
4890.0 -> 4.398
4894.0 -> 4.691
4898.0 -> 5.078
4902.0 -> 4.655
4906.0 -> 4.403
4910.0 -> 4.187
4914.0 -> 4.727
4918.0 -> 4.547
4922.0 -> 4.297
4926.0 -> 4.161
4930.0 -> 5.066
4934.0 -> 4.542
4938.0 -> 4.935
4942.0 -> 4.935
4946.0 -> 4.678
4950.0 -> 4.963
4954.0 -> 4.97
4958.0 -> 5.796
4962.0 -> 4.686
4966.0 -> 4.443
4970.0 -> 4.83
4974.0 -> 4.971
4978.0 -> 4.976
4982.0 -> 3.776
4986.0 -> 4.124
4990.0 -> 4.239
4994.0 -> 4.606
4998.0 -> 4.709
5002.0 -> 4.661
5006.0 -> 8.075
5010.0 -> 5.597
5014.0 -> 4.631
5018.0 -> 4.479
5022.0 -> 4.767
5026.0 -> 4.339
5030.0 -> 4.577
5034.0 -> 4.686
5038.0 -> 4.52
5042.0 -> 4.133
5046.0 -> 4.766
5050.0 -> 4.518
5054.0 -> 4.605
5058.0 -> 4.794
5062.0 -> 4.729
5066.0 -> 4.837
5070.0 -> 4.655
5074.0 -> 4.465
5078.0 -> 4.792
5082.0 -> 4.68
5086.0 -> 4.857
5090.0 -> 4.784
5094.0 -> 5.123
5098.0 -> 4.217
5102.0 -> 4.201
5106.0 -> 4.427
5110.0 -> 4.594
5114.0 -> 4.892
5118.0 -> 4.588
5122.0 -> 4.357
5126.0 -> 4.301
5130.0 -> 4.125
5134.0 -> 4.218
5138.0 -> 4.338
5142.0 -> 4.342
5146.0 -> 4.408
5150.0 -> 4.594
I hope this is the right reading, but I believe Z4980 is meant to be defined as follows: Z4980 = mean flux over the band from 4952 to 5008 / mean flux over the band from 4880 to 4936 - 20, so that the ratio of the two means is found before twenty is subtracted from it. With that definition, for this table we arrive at -18.9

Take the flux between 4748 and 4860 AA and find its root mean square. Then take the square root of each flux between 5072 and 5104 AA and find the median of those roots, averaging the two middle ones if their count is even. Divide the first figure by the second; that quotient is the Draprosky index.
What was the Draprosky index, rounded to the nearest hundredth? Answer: 2.19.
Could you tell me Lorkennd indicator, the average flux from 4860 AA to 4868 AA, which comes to 7.0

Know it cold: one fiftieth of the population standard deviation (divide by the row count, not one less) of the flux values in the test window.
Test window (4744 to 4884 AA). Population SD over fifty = 0.021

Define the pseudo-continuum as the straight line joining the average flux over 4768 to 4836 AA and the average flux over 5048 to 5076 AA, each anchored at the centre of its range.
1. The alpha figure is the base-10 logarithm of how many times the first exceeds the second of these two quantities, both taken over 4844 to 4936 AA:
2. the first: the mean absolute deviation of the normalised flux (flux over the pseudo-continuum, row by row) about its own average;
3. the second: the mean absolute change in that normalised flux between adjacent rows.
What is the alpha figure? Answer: -0.17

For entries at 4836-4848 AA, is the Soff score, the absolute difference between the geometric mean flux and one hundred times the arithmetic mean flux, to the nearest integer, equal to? 453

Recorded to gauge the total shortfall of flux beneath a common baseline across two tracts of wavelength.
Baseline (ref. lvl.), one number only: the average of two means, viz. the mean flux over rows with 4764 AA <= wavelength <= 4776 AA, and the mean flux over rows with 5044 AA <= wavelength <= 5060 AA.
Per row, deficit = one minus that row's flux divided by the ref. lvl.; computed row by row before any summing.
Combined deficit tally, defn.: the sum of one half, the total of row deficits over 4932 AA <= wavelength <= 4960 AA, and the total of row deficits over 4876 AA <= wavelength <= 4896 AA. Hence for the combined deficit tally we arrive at 0.58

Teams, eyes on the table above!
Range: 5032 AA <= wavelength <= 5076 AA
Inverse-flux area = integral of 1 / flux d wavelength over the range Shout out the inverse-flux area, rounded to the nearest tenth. 9.6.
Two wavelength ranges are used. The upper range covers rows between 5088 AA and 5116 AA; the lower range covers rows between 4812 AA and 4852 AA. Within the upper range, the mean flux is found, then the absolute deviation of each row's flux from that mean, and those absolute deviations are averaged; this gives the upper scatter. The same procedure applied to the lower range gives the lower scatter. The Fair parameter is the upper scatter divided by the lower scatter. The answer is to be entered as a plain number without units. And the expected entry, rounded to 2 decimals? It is 0.95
